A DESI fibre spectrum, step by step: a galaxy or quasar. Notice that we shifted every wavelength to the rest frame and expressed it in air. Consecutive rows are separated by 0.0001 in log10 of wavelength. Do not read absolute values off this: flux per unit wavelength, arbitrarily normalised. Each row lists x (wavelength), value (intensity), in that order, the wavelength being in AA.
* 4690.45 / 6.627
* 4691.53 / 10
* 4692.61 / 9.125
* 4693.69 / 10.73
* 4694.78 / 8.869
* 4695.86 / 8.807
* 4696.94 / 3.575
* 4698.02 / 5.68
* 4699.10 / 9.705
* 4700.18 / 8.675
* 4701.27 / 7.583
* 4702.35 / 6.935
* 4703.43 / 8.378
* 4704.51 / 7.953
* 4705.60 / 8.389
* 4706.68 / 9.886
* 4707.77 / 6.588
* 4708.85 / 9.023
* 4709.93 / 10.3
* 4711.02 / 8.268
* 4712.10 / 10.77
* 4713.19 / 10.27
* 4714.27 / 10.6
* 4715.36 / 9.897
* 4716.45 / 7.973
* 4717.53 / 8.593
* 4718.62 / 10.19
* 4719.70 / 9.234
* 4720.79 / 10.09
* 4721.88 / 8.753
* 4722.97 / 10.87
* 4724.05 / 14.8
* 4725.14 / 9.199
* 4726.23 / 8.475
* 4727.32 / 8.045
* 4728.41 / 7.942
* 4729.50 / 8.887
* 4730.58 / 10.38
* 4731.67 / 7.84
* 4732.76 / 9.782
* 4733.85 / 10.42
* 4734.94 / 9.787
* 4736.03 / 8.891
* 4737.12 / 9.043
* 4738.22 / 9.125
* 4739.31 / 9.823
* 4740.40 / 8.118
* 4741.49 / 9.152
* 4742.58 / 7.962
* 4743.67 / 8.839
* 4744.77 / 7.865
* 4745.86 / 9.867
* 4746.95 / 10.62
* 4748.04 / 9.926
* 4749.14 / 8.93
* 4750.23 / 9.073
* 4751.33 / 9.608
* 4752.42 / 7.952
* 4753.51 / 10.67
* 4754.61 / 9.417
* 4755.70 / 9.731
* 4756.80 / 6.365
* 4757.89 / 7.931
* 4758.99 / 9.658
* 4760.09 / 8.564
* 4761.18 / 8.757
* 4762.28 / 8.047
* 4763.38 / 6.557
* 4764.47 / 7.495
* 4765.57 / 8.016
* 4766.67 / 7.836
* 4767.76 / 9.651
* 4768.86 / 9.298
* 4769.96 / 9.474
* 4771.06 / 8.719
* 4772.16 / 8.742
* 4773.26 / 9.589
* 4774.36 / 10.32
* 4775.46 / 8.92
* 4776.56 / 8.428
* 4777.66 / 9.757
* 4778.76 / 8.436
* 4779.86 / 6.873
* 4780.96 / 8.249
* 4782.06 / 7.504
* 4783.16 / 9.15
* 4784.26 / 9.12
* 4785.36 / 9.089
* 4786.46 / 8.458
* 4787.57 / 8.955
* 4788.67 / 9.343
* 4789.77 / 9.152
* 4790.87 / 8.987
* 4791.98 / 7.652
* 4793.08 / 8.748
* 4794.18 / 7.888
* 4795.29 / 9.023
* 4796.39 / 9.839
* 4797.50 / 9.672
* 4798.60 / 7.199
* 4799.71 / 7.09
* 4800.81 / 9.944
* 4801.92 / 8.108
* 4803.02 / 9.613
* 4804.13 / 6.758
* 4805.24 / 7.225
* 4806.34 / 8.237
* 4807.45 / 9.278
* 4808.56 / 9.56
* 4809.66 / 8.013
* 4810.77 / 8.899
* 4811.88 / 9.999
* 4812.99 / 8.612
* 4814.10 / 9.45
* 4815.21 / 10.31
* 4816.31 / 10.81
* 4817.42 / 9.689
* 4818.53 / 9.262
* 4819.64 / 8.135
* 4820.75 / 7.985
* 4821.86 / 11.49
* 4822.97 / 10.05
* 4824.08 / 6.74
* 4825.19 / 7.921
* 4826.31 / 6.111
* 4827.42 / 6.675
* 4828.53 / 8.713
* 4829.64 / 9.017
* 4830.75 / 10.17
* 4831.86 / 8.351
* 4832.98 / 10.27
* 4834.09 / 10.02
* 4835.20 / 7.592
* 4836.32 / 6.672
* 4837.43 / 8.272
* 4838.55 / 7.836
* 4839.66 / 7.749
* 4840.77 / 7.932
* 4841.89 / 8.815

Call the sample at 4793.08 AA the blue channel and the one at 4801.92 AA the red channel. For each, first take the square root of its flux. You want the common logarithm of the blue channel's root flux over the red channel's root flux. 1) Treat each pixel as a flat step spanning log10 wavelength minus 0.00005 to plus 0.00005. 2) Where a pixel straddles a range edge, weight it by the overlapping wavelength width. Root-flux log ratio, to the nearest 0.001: 0.016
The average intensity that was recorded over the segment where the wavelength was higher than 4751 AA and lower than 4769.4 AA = 8.6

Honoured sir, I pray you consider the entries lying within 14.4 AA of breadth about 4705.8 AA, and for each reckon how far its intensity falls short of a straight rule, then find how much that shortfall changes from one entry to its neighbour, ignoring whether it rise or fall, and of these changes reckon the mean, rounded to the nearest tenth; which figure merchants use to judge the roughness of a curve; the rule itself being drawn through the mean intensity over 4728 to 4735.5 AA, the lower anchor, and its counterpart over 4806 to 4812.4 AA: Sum 1.5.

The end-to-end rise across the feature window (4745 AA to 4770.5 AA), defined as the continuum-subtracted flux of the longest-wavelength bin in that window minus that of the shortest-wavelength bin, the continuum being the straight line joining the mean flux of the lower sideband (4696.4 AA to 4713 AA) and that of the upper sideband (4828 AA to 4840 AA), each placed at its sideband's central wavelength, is 0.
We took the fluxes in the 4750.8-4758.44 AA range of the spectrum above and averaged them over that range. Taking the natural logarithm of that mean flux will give 2.18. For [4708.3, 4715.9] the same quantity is 2.29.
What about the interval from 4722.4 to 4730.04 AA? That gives 2.28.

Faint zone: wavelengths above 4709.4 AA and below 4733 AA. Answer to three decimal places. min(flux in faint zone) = 7.840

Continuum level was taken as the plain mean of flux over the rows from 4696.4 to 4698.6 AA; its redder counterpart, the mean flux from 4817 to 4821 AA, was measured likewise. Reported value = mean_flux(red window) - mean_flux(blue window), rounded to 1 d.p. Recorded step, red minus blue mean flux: 4.1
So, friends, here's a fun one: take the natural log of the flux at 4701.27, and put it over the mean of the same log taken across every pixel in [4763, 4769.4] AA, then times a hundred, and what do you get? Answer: 97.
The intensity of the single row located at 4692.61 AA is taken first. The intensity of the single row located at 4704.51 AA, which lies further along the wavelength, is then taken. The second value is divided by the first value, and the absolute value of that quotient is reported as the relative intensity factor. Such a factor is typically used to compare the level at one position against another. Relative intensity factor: 0.87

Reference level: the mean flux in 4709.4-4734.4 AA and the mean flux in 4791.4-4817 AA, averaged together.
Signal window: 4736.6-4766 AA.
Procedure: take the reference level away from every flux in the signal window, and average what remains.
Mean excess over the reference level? -0.425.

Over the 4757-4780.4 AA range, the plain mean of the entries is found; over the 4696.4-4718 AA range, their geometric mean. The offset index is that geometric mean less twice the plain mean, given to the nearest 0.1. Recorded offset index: -9.0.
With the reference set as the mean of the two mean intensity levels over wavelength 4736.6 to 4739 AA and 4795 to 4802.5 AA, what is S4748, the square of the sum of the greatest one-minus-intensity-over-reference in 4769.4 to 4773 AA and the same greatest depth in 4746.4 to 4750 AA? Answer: 0.000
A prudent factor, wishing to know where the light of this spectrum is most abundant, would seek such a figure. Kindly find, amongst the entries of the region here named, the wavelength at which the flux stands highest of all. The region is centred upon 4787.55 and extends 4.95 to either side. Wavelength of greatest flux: 4788.67 AA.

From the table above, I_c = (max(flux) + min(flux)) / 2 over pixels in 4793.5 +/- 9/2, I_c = 8.75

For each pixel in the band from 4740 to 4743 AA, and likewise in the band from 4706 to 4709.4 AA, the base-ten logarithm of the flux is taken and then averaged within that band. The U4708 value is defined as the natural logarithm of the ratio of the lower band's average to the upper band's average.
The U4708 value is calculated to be 0.00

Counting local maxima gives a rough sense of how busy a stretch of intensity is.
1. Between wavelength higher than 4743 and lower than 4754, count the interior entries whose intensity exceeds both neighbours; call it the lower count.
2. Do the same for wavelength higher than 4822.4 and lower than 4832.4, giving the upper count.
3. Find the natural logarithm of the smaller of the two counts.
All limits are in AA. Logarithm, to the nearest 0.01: 0.69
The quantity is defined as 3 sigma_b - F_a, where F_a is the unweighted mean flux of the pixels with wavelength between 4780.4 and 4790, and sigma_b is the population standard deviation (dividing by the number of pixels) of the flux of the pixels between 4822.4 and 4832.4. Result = -4.6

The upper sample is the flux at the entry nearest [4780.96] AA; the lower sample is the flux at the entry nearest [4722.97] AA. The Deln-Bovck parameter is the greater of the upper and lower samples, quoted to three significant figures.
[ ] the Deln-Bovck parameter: 10.9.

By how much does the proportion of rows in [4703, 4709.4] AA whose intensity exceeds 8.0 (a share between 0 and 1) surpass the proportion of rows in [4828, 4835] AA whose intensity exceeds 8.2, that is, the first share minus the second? -0.33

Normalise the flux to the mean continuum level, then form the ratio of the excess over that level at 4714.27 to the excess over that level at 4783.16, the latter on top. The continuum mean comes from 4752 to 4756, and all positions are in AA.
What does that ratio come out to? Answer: -0.3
